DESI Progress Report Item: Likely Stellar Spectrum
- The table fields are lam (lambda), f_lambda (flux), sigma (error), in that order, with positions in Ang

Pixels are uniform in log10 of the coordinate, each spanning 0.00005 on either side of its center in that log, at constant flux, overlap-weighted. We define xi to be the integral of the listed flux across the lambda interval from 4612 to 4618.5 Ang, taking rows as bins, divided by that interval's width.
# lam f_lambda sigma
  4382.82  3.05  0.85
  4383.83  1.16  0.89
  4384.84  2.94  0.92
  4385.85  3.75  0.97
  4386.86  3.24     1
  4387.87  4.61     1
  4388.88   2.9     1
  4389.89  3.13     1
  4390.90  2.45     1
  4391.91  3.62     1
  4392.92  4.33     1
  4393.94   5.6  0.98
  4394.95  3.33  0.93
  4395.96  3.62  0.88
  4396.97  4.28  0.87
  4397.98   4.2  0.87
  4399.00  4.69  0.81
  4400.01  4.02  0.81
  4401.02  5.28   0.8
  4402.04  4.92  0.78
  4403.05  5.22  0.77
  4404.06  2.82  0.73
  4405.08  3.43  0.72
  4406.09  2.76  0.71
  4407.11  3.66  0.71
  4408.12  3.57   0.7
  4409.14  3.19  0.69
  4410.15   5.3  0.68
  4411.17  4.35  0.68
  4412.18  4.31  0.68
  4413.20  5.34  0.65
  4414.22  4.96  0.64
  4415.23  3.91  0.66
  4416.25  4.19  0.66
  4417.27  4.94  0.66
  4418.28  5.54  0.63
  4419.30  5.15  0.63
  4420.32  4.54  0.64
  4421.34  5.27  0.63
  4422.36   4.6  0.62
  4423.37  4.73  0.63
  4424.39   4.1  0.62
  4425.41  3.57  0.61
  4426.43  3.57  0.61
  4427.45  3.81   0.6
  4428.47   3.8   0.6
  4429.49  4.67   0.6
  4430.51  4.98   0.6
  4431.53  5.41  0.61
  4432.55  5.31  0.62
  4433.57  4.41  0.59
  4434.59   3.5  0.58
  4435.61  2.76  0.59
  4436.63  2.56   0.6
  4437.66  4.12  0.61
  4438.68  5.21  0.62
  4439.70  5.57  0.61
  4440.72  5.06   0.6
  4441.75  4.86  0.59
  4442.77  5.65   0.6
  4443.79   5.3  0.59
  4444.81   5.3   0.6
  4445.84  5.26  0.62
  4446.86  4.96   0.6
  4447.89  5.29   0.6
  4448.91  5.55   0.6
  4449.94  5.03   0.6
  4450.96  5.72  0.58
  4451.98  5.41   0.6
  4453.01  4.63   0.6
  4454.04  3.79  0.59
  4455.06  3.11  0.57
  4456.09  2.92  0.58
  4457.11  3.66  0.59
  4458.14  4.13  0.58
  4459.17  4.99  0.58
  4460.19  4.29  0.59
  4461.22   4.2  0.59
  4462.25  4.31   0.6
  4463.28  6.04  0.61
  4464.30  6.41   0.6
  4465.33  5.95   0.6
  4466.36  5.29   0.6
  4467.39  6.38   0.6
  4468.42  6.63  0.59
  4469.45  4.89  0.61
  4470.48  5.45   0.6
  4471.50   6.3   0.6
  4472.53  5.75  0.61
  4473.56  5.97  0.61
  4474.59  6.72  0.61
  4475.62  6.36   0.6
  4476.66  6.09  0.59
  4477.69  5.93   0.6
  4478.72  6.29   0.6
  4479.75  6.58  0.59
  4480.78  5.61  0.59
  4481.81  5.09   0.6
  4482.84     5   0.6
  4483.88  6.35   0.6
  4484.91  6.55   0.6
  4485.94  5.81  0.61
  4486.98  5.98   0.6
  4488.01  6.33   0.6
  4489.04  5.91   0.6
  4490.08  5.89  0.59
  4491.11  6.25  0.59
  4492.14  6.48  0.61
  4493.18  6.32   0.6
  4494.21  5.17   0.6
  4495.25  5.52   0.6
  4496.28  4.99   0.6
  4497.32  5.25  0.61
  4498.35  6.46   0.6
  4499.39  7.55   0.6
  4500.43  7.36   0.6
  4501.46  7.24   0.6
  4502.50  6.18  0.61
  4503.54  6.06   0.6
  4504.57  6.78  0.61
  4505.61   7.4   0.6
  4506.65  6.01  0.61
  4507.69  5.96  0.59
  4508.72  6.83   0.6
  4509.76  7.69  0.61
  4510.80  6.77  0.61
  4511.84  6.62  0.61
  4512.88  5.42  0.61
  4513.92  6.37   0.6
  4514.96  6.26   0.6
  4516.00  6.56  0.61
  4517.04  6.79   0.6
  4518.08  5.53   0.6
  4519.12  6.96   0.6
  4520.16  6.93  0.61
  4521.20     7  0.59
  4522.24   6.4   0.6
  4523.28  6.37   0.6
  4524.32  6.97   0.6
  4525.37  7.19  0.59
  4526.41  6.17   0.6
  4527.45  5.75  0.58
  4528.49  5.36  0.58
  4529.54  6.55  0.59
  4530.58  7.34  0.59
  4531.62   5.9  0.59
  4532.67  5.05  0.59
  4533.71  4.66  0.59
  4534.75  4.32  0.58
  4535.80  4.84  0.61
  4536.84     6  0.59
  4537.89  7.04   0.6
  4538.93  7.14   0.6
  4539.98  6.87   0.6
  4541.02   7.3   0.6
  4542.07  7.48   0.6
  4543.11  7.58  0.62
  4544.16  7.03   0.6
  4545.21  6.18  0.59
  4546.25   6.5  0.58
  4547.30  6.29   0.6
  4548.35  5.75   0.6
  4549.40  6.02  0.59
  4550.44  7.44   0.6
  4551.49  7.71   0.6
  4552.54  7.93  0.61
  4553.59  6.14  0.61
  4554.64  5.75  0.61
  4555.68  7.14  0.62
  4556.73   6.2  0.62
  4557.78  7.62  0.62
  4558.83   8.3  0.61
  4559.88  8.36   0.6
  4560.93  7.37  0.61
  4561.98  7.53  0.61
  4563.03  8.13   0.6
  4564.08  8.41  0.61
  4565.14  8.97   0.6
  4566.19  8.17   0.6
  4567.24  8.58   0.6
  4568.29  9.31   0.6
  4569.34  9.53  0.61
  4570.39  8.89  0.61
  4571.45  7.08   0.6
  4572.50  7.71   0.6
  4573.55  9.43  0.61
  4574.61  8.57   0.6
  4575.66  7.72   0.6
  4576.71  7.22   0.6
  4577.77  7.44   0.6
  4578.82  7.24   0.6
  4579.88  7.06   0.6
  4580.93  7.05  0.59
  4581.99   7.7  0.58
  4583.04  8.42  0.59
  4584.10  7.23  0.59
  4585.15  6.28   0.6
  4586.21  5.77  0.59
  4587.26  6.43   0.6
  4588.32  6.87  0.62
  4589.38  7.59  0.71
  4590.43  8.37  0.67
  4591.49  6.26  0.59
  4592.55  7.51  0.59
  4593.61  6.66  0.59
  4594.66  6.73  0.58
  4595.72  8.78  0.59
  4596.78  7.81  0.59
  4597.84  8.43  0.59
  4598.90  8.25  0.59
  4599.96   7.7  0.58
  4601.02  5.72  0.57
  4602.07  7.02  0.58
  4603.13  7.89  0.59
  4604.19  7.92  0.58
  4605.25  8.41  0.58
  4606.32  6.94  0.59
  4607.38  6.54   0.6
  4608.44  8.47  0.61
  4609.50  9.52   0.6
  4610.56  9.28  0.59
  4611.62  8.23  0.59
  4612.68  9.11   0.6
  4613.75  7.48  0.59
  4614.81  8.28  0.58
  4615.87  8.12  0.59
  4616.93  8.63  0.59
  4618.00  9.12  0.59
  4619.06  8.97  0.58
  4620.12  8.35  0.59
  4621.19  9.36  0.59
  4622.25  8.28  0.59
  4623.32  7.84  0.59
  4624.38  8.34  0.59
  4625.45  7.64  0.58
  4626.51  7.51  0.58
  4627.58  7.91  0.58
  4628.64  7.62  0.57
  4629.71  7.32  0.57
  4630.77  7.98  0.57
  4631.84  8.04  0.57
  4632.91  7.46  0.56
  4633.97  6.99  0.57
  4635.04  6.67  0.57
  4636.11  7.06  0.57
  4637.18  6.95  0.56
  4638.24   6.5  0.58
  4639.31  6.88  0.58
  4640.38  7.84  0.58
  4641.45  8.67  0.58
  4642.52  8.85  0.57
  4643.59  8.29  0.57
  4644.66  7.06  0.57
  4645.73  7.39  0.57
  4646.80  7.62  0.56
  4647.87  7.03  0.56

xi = 8.4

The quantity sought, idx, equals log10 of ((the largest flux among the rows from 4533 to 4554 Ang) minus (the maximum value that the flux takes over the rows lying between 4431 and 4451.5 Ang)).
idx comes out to 0.34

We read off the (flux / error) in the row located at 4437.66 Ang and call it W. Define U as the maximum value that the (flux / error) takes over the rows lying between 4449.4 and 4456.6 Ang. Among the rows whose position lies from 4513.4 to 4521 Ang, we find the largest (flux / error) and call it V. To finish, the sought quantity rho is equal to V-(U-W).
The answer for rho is 8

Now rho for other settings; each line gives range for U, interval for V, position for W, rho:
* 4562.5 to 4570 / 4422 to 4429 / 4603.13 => 5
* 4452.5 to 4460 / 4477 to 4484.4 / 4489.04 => 12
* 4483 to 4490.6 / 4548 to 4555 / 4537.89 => 14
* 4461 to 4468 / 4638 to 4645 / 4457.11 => 11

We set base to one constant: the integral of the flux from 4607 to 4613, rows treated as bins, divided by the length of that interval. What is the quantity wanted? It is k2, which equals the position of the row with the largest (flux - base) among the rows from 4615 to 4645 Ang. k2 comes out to 4621.19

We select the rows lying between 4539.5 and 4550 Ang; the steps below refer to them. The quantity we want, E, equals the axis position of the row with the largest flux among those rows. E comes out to 4543.11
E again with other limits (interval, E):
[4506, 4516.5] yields 4509.76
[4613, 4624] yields 4621.19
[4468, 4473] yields 4468.42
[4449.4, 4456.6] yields 4450.96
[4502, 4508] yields 4505.61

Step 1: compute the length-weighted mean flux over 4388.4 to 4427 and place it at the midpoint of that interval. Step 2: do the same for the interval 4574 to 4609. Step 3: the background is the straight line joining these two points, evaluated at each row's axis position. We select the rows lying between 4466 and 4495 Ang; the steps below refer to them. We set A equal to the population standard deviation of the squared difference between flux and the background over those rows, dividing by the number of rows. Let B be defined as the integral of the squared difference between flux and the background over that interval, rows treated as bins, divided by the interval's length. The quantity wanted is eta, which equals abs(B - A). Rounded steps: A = 0.5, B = 0.5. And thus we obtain 0.02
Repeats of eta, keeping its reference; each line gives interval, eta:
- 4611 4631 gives 0.12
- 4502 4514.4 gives 0.20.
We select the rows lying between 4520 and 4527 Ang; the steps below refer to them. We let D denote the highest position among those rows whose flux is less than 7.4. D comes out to 4526.41 Ang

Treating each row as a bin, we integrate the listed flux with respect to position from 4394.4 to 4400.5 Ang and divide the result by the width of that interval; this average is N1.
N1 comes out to 4.0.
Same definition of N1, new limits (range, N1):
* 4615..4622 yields 8.7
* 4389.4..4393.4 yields 3.4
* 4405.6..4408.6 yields 3.3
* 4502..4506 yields 6.6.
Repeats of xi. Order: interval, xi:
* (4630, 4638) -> 7.3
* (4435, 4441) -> 4.2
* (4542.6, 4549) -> 6.5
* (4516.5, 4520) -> 6.5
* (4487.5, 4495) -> 6.0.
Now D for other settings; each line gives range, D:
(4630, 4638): 4637.18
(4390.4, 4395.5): 4394.95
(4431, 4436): 4435.61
